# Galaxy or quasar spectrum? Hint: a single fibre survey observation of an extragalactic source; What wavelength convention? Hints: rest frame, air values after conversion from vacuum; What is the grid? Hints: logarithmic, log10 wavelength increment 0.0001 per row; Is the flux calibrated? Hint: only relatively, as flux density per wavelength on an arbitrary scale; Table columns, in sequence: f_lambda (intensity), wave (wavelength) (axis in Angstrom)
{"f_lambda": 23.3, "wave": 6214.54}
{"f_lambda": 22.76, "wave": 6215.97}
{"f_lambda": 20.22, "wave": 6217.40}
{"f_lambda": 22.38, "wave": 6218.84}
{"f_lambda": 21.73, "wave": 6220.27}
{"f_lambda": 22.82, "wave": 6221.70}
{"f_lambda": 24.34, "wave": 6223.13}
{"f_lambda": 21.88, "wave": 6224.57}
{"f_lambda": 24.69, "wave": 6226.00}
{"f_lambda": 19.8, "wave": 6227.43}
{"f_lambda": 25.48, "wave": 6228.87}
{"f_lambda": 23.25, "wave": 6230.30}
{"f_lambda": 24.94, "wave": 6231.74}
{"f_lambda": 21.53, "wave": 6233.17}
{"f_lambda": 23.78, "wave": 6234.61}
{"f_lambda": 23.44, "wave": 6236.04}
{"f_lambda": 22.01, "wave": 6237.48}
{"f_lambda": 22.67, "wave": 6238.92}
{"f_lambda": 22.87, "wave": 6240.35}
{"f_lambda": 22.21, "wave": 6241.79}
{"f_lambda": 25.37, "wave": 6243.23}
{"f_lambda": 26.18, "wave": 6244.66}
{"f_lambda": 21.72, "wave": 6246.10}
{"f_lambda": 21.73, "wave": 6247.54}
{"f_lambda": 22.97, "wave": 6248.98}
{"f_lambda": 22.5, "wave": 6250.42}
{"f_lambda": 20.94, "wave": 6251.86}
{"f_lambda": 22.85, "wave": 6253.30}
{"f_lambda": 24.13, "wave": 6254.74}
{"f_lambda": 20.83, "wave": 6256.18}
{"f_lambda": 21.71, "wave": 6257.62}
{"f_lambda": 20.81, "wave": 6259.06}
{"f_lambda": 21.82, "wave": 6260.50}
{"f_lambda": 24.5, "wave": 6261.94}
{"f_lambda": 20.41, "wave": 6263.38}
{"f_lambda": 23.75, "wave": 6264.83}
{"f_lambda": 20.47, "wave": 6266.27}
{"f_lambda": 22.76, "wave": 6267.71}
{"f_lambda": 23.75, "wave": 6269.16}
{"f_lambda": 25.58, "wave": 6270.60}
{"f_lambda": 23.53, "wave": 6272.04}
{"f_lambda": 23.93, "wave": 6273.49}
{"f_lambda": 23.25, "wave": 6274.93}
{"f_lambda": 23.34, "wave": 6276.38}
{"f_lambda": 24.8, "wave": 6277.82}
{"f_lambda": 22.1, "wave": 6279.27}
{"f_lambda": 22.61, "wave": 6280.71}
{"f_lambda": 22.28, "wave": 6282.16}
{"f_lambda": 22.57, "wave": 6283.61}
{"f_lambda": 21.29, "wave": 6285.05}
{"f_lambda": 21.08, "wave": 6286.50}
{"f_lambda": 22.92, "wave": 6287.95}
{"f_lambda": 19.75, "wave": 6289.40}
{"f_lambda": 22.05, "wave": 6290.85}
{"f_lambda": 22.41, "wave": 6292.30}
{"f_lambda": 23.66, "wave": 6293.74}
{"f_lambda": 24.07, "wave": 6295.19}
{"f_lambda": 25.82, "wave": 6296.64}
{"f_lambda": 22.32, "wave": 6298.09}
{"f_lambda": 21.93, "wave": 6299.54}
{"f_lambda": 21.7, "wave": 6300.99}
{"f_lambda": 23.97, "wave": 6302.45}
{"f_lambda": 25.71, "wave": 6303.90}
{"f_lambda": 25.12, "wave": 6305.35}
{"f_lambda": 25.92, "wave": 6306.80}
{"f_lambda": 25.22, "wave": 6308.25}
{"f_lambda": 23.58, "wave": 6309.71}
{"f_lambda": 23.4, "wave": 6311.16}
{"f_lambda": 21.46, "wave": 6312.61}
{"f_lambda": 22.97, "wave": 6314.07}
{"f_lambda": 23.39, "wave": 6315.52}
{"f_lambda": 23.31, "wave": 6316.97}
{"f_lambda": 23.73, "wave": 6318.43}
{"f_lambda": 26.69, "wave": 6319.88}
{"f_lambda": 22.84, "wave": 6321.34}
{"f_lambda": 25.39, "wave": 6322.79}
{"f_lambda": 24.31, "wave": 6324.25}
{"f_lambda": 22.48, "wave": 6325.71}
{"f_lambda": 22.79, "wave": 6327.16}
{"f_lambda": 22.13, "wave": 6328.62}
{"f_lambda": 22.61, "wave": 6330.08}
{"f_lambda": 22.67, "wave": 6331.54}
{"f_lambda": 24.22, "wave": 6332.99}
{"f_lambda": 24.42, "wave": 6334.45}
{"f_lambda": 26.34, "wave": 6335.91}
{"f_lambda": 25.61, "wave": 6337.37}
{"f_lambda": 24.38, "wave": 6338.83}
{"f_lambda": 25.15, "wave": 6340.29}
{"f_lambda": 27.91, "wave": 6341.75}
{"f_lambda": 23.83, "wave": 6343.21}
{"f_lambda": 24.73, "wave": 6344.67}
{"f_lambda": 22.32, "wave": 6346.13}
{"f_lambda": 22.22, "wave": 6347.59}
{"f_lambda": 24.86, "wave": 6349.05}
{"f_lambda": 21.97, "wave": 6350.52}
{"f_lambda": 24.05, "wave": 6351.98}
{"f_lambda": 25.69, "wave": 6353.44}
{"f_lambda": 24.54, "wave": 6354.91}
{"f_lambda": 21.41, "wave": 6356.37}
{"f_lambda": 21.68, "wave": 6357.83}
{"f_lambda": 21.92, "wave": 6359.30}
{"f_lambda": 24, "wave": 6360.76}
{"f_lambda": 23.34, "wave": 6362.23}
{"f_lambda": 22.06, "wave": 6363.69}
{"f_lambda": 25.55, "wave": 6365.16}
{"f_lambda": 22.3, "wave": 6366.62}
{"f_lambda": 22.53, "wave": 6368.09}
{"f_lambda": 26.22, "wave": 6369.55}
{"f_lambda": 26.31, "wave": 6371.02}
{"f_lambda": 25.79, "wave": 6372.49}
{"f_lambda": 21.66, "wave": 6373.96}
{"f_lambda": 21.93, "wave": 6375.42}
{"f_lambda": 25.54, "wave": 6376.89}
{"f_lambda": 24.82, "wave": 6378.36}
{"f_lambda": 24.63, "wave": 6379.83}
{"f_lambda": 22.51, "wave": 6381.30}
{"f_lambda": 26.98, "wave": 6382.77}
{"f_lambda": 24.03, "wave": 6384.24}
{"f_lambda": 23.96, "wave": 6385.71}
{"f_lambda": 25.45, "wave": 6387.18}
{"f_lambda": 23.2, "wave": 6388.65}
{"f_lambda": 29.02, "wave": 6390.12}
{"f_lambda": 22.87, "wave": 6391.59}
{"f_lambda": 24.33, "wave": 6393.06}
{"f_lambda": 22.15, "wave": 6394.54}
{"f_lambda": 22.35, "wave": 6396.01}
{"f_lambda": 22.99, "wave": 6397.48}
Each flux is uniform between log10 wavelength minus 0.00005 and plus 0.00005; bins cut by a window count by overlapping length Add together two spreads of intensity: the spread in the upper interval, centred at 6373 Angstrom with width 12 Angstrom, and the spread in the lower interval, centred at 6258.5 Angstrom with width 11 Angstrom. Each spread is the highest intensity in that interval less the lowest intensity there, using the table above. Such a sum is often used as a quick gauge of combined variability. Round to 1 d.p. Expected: 8.7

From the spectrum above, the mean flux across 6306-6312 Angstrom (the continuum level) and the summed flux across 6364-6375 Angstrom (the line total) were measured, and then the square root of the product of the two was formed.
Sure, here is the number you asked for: 65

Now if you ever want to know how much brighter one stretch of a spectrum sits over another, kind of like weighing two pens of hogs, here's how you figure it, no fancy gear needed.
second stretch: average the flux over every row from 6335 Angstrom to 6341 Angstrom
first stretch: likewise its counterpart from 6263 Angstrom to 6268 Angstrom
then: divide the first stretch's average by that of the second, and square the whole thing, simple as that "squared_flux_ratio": 0.74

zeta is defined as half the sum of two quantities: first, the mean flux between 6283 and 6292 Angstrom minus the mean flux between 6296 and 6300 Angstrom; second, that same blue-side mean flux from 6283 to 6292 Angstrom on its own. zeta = 9.9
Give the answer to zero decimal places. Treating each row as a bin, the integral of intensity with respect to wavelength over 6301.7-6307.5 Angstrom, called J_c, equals 146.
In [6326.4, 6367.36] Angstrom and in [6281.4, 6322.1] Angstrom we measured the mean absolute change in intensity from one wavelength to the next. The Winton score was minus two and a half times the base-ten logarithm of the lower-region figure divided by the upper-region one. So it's 0.18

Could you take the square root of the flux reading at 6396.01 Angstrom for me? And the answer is 4.73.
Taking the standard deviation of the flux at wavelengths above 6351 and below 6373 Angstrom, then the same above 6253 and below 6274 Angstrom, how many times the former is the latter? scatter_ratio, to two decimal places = 0.92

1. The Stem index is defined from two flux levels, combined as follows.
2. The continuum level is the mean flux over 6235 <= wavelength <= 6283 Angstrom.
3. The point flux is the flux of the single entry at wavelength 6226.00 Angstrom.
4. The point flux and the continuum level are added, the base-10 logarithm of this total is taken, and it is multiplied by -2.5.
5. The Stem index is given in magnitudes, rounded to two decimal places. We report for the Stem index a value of -4.19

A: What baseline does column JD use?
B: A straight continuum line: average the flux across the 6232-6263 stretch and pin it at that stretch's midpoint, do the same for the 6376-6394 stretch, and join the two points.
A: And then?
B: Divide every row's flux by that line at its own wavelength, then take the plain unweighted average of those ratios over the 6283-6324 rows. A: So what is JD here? 0.99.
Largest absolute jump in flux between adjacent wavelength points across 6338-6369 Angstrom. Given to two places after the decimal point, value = 4.08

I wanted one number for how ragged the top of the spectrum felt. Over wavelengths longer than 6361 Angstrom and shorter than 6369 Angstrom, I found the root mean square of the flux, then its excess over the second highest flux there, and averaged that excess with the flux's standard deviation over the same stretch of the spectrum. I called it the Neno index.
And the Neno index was 0.6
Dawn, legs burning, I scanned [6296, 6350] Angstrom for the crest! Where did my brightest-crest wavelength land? 6341.75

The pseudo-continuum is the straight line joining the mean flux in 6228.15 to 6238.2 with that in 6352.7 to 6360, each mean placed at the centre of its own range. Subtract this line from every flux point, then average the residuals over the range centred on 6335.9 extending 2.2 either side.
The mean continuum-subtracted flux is 2.3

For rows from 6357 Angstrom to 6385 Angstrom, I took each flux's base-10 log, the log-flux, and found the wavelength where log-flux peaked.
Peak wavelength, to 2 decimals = 6382.77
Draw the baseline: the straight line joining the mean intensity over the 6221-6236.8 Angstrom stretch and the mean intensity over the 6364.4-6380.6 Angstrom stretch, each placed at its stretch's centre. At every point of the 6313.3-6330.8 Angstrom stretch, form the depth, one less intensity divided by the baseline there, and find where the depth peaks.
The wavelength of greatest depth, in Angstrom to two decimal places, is 6328.62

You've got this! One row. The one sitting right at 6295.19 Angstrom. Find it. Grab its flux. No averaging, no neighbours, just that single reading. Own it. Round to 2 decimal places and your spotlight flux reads 24.07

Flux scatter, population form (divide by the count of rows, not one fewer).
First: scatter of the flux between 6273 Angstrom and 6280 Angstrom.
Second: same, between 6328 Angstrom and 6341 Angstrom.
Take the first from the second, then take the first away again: -0.4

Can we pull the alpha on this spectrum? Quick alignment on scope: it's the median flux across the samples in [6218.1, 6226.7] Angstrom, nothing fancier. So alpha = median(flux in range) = 22.6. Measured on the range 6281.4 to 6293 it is 22.2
